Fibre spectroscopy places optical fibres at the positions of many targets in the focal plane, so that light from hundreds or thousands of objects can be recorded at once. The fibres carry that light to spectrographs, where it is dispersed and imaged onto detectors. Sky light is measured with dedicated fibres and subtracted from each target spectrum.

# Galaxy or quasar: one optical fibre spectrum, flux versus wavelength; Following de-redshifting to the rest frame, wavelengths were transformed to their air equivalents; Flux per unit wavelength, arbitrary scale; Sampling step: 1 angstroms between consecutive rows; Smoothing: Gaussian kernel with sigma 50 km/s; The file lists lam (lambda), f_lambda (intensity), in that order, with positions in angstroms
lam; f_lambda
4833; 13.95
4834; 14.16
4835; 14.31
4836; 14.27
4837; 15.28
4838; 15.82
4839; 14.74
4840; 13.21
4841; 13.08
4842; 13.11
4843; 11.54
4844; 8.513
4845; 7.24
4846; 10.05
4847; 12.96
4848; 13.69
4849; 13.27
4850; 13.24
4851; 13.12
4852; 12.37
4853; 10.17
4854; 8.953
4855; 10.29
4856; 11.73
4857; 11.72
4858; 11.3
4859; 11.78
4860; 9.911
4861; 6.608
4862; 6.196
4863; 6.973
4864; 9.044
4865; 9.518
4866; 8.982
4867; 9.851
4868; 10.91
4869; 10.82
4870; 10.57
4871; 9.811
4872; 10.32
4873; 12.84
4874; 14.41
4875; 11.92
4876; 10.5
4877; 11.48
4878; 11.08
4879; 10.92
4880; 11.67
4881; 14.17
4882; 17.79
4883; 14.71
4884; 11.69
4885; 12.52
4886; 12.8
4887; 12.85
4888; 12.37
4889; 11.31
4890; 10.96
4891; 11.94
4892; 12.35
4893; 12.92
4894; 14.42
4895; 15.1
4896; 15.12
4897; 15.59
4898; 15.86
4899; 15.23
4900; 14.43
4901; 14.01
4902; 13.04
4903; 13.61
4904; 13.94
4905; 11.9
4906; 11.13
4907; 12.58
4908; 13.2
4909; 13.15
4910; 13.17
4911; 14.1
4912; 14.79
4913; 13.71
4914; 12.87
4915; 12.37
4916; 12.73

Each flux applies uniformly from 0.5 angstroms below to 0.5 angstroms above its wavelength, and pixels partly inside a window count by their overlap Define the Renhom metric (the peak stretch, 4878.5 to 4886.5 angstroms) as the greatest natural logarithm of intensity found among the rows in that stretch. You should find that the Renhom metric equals 2.88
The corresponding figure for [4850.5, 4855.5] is 2.57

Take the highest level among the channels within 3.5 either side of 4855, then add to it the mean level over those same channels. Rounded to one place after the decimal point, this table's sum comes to 23.3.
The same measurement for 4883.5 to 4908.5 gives 29.1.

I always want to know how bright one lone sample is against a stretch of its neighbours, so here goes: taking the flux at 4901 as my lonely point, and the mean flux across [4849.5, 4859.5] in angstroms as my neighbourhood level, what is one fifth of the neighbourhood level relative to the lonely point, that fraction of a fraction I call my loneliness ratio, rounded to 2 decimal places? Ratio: 0.16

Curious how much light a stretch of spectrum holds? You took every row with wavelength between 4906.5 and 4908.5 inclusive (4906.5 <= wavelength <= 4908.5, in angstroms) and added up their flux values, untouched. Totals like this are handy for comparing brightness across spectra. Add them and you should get 26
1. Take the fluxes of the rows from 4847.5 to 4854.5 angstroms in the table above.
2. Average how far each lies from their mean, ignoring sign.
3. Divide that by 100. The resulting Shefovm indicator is 0.0146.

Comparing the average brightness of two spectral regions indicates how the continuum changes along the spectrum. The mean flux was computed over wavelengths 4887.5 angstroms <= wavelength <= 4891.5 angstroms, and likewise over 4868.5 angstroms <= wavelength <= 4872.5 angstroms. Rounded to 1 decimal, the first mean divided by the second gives 1.1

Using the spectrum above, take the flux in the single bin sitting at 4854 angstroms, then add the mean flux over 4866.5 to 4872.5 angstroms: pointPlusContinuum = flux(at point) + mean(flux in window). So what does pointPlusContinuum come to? 19.3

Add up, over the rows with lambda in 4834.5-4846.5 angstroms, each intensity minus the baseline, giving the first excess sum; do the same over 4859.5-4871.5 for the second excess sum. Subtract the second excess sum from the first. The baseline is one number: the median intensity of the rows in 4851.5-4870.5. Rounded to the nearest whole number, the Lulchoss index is 42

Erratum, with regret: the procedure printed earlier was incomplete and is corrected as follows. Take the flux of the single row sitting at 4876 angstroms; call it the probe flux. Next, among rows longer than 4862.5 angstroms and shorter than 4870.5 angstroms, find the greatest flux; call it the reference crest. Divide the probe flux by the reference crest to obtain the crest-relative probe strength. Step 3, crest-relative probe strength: 0.96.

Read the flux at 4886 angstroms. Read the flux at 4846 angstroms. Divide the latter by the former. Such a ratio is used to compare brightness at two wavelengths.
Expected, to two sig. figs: 0.79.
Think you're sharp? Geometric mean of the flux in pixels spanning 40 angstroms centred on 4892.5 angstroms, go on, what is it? 13.1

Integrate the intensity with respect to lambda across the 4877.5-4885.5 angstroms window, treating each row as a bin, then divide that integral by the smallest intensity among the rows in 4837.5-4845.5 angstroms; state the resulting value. 14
